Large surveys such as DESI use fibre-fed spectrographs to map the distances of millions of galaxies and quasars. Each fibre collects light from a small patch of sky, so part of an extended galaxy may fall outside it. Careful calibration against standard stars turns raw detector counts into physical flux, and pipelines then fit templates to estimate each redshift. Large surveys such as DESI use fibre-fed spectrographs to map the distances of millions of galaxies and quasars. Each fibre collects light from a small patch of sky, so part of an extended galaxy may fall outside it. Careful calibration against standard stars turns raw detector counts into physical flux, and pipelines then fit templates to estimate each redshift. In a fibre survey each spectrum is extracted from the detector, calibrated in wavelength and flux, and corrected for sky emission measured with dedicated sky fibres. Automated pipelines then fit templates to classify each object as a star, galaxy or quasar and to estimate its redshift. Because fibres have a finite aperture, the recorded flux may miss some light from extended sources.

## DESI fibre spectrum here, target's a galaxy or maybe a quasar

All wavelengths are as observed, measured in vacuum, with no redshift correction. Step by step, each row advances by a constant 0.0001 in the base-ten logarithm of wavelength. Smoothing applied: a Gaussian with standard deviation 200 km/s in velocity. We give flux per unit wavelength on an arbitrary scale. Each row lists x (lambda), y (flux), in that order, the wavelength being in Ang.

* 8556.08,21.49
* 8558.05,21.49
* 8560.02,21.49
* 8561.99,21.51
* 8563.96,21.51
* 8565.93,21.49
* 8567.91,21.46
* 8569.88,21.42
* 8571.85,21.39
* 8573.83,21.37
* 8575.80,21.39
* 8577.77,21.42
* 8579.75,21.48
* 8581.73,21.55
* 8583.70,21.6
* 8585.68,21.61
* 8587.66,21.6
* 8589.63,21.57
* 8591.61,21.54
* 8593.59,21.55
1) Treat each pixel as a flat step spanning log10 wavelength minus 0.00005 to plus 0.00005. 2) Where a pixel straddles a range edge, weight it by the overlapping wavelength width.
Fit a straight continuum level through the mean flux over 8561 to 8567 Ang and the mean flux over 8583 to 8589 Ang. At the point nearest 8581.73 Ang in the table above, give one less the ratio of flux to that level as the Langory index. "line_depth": 0.0016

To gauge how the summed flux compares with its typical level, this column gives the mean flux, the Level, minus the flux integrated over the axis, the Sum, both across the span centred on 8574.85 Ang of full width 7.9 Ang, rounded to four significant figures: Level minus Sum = -147.6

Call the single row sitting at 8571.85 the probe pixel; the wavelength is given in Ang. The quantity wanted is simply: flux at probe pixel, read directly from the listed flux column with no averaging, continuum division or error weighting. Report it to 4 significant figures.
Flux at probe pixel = 21.39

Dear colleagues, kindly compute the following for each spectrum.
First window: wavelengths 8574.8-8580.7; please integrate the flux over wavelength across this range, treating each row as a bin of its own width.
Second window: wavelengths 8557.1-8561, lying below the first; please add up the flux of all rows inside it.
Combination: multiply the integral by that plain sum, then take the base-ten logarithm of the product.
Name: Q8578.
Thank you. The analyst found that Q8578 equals 3.7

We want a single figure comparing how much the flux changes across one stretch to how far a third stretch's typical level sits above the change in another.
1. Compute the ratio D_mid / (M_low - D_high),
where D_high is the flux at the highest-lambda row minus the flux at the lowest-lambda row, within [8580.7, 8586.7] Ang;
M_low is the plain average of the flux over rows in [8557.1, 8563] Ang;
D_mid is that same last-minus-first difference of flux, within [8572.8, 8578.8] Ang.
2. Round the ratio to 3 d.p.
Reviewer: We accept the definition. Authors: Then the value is 0.002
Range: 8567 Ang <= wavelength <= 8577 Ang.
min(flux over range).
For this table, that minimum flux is 21.37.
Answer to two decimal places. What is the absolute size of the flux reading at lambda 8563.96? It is 21.51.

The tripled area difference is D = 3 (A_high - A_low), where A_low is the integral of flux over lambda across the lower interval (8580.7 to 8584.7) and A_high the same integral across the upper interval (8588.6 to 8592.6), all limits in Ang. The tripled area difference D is 0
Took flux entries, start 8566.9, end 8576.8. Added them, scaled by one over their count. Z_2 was 21.41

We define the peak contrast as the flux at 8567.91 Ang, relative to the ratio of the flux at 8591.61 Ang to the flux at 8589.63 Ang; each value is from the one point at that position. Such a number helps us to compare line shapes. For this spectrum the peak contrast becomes 21.5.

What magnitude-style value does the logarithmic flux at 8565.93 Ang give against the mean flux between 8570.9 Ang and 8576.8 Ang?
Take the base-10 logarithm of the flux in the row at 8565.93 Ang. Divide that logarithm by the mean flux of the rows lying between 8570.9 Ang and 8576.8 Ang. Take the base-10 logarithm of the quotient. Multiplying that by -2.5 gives 3.01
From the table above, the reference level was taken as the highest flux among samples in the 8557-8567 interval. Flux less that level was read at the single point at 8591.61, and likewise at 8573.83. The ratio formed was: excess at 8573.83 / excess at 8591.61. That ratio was -4.7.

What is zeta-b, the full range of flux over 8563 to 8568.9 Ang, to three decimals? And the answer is 0.050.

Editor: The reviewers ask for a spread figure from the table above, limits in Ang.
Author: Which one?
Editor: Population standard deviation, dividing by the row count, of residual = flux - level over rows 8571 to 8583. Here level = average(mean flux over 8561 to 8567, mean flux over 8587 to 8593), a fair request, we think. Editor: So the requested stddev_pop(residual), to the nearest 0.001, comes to 0.063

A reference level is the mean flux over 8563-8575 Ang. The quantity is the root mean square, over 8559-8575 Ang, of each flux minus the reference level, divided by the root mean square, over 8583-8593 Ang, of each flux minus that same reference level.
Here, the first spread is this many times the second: 0.37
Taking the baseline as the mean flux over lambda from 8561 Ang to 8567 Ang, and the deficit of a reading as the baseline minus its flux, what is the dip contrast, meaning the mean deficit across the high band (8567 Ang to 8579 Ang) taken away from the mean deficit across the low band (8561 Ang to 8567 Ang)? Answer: -0.09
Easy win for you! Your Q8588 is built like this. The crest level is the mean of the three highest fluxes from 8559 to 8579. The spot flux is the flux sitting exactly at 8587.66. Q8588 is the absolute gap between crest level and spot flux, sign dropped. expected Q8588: 0.097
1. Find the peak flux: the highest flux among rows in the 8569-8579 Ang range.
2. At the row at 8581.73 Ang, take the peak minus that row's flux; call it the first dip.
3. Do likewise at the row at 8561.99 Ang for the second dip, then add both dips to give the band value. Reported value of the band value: -0.22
